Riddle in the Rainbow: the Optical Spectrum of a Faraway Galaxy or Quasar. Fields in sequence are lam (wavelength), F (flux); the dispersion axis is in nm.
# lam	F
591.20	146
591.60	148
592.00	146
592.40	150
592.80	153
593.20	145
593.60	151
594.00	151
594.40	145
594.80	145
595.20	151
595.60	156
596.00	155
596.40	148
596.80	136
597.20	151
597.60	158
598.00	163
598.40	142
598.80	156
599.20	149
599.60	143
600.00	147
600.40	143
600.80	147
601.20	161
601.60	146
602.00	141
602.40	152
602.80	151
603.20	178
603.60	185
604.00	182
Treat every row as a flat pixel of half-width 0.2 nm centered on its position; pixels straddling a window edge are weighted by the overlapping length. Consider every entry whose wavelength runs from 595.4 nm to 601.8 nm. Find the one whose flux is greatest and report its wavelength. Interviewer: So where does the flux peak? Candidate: 598.00 nm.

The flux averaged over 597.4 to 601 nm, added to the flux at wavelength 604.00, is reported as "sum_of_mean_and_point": 332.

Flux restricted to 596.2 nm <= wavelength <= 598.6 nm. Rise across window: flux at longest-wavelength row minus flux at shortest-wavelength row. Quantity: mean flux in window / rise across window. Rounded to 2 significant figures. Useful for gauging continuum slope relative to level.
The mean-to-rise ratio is -25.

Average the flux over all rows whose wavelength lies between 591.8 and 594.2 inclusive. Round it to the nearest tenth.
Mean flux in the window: 149.3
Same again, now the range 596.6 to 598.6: 150.0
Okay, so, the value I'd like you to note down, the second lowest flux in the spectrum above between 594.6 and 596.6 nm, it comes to 148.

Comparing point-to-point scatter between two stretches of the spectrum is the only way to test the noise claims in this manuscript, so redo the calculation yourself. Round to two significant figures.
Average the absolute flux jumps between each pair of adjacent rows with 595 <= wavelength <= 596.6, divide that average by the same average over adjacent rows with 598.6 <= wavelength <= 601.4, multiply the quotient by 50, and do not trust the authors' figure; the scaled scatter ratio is 33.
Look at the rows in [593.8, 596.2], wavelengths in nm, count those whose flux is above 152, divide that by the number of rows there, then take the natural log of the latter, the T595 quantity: -1.1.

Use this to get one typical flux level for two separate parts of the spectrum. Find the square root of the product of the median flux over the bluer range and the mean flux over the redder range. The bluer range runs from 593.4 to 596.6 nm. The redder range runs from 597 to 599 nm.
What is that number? 152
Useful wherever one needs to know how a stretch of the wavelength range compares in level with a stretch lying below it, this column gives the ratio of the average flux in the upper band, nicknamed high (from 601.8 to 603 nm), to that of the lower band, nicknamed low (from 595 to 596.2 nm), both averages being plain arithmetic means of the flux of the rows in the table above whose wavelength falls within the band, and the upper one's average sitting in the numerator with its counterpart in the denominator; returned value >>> 0.96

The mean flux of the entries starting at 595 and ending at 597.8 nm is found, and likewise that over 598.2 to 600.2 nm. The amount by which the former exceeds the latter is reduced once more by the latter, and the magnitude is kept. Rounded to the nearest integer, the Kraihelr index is 144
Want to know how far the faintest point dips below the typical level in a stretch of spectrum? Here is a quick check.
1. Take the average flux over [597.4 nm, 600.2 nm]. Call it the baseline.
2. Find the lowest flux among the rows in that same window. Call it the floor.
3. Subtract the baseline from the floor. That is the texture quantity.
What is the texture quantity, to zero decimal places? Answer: -9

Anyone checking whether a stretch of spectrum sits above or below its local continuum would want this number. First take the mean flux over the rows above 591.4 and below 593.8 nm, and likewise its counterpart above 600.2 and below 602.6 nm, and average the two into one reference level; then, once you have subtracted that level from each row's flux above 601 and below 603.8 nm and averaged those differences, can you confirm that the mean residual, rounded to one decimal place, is 10.6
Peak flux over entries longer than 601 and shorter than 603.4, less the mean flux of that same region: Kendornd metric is 23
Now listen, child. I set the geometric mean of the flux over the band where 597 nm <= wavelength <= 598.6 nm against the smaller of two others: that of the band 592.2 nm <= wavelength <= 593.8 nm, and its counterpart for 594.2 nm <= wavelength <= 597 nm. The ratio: 1.04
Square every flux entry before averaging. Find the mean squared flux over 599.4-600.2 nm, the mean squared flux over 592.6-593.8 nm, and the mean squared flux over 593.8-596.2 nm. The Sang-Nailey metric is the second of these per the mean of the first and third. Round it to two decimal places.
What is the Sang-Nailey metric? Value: 1.03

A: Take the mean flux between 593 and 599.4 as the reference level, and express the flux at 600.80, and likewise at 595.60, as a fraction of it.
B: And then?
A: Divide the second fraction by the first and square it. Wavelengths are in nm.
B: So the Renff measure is 1.13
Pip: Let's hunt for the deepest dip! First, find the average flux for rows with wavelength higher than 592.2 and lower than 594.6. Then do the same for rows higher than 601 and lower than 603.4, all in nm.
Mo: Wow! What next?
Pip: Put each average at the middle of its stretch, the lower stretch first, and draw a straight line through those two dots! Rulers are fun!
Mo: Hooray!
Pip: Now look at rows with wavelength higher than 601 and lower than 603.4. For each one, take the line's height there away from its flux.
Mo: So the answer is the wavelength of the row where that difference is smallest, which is 602.00 nm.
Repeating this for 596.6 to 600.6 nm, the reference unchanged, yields 596.80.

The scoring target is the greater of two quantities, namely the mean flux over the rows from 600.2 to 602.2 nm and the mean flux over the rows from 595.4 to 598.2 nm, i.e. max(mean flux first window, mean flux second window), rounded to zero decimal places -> 152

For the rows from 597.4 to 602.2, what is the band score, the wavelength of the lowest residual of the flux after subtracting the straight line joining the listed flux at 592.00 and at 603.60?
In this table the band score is 602.00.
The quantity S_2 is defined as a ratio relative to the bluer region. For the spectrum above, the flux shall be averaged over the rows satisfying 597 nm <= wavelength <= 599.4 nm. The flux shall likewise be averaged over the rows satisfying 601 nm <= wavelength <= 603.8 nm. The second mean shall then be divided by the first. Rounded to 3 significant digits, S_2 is 1.04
